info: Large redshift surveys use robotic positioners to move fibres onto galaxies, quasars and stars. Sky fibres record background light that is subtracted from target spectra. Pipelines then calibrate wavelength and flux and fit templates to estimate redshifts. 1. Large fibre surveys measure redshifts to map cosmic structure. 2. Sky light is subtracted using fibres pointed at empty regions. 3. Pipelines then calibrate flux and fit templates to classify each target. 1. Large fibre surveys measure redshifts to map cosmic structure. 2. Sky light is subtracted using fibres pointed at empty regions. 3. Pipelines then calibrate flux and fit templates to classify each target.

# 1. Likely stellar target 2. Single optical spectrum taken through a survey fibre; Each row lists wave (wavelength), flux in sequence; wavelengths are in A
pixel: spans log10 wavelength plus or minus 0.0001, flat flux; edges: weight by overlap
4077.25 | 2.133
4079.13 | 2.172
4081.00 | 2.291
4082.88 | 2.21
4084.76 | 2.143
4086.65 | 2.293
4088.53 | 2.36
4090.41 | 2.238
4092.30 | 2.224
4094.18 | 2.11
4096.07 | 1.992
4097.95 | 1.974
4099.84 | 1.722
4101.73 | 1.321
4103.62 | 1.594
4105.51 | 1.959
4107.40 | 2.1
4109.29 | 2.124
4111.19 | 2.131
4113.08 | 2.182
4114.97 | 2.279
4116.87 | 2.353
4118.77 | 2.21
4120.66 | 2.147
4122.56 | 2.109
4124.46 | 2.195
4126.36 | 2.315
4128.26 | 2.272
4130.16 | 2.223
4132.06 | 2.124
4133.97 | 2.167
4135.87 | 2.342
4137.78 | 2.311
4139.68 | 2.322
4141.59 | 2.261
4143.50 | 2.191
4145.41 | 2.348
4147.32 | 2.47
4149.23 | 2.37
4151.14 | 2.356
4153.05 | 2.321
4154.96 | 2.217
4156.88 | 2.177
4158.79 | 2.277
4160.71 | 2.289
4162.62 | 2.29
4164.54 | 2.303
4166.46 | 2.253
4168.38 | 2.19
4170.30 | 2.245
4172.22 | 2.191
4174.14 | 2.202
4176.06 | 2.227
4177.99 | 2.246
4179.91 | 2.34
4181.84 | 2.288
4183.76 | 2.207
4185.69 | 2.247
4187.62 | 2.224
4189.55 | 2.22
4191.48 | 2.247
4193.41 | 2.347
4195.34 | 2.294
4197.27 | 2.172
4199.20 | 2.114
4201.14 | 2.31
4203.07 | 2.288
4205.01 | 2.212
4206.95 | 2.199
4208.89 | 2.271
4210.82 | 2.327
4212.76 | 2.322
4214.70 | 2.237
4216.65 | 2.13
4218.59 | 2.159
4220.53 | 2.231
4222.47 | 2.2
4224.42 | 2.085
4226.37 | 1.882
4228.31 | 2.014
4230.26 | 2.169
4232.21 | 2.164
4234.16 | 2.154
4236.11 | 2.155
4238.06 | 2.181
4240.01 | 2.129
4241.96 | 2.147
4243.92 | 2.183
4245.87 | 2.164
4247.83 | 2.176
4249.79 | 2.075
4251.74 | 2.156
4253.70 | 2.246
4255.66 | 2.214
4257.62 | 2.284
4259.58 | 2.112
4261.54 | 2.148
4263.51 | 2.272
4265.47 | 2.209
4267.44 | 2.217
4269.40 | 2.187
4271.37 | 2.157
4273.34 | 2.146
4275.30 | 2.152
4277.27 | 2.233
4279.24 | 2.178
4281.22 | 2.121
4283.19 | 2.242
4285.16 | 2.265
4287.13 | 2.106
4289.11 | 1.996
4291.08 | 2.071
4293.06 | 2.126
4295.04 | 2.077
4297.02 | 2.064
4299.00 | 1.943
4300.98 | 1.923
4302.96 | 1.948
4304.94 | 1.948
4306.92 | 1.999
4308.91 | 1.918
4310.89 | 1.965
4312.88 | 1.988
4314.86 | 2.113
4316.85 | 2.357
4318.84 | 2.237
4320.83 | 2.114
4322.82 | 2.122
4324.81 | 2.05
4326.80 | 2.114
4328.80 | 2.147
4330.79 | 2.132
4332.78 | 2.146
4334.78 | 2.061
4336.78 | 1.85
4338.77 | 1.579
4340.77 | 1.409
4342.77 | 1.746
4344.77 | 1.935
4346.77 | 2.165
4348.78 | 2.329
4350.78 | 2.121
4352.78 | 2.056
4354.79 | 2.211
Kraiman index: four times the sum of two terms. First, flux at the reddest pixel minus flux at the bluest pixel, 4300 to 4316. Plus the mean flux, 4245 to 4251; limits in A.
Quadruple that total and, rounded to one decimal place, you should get 9.3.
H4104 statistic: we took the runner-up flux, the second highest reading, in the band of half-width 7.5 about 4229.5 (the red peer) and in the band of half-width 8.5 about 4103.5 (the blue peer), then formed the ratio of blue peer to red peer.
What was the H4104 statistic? 0.98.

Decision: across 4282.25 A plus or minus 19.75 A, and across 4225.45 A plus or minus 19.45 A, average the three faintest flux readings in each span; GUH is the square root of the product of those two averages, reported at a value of 1.97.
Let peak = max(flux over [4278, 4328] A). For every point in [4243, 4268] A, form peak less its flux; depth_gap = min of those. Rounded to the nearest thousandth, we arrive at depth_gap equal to 0.073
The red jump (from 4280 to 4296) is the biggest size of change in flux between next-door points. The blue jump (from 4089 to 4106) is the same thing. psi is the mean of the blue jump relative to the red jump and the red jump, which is 1.34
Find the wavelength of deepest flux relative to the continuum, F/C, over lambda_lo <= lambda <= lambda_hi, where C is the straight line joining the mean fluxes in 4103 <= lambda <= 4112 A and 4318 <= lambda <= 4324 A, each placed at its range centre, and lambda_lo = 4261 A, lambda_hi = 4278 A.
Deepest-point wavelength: 4273.34 A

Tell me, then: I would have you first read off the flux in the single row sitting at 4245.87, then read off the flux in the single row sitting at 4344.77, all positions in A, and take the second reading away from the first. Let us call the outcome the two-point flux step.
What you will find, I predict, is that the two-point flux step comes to 0.23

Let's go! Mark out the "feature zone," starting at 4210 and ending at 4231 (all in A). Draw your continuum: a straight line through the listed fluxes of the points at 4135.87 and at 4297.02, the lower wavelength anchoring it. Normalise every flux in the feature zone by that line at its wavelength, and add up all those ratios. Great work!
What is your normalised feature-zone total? 11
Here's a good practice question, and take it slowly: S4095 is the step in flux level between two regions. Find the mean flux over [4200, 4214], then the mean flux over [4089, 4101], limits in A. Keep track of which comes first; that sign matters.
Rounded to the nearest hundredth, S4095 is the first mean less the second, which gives 0.23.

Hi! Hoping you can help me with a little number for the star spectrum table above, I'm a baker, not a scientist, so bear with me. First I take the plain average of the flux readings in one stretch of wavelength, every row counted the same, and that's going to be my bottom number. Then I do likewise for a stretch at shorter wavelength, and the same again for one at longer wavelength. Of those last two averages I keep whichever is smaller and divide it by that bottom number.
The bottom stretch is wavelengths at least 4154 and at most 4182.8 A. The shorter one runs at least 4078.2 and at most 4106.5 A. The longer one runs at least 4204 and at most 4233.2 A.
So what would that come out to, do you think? 0.91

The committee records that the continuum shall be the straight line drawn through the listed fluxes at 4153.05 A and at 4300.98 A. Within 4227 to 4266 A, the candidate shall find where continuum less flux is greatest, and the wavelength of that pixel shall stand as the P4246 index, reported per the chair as 4228.31 A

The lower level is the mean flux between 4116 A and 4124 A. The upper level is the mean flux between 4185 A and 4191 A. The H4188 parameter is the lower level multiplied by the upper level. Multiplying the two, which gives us 4.9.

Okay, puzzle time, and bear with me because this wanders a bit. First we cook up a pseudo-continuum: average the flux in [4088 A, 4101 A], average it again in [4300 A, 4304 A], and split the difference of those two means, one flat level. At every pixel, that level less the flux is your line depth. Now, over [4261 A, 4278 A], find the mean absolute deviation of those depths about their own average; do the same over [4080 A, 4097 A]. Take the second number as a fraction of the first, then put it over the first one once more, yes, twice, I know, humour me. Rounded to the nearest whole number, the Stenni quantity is 61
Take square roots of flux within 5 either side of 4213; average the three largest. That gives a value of 1.52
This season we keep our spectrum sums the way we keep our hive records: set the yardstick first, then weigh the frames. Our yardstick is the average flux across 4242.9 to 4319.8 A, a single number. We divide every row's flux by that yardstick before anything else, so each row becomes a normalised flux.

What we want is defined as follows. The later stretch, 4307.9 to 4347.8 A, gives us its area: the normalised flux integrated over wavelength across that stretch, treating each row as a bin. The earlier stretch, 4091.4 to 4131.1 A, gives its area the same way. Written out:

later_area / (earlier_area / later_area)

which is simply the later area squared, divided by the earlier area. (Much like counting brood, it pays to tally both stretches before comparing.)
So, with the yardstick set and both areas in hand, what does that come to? 37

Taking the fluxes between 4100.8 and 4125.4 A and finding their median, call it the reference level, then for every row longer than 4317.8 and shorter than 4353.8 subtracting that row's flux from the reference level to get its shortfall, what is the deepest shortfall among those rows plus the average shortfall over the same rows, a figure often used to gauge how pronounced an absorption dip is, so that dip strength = 0.84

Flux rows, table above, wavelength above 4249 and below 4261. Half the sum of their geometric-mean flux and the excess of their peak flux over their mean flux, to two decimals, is 1.14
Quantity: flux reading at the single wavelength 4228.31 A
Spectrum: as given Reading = 2.014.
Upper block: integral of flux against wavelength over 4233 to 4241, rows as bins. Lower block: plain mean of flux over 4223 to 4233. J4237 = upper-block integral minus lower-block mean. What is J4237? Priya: 15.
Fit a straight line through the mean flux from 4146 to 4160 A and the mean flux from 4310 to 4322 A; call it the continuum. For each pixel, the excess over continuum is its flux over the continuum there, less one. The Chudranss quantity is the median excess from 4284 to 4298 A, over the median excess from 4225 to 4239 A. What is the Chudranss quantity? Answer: 1.2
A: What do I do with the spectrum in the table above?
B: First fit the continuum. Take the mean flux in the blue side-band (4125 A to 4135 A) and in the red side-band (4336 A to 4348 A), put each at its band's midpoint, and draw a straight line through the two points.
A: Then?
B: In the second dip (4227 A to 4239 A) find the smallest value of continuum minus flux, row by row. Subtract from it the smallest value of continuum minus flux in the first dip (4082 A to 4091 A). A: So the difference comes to -0.13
